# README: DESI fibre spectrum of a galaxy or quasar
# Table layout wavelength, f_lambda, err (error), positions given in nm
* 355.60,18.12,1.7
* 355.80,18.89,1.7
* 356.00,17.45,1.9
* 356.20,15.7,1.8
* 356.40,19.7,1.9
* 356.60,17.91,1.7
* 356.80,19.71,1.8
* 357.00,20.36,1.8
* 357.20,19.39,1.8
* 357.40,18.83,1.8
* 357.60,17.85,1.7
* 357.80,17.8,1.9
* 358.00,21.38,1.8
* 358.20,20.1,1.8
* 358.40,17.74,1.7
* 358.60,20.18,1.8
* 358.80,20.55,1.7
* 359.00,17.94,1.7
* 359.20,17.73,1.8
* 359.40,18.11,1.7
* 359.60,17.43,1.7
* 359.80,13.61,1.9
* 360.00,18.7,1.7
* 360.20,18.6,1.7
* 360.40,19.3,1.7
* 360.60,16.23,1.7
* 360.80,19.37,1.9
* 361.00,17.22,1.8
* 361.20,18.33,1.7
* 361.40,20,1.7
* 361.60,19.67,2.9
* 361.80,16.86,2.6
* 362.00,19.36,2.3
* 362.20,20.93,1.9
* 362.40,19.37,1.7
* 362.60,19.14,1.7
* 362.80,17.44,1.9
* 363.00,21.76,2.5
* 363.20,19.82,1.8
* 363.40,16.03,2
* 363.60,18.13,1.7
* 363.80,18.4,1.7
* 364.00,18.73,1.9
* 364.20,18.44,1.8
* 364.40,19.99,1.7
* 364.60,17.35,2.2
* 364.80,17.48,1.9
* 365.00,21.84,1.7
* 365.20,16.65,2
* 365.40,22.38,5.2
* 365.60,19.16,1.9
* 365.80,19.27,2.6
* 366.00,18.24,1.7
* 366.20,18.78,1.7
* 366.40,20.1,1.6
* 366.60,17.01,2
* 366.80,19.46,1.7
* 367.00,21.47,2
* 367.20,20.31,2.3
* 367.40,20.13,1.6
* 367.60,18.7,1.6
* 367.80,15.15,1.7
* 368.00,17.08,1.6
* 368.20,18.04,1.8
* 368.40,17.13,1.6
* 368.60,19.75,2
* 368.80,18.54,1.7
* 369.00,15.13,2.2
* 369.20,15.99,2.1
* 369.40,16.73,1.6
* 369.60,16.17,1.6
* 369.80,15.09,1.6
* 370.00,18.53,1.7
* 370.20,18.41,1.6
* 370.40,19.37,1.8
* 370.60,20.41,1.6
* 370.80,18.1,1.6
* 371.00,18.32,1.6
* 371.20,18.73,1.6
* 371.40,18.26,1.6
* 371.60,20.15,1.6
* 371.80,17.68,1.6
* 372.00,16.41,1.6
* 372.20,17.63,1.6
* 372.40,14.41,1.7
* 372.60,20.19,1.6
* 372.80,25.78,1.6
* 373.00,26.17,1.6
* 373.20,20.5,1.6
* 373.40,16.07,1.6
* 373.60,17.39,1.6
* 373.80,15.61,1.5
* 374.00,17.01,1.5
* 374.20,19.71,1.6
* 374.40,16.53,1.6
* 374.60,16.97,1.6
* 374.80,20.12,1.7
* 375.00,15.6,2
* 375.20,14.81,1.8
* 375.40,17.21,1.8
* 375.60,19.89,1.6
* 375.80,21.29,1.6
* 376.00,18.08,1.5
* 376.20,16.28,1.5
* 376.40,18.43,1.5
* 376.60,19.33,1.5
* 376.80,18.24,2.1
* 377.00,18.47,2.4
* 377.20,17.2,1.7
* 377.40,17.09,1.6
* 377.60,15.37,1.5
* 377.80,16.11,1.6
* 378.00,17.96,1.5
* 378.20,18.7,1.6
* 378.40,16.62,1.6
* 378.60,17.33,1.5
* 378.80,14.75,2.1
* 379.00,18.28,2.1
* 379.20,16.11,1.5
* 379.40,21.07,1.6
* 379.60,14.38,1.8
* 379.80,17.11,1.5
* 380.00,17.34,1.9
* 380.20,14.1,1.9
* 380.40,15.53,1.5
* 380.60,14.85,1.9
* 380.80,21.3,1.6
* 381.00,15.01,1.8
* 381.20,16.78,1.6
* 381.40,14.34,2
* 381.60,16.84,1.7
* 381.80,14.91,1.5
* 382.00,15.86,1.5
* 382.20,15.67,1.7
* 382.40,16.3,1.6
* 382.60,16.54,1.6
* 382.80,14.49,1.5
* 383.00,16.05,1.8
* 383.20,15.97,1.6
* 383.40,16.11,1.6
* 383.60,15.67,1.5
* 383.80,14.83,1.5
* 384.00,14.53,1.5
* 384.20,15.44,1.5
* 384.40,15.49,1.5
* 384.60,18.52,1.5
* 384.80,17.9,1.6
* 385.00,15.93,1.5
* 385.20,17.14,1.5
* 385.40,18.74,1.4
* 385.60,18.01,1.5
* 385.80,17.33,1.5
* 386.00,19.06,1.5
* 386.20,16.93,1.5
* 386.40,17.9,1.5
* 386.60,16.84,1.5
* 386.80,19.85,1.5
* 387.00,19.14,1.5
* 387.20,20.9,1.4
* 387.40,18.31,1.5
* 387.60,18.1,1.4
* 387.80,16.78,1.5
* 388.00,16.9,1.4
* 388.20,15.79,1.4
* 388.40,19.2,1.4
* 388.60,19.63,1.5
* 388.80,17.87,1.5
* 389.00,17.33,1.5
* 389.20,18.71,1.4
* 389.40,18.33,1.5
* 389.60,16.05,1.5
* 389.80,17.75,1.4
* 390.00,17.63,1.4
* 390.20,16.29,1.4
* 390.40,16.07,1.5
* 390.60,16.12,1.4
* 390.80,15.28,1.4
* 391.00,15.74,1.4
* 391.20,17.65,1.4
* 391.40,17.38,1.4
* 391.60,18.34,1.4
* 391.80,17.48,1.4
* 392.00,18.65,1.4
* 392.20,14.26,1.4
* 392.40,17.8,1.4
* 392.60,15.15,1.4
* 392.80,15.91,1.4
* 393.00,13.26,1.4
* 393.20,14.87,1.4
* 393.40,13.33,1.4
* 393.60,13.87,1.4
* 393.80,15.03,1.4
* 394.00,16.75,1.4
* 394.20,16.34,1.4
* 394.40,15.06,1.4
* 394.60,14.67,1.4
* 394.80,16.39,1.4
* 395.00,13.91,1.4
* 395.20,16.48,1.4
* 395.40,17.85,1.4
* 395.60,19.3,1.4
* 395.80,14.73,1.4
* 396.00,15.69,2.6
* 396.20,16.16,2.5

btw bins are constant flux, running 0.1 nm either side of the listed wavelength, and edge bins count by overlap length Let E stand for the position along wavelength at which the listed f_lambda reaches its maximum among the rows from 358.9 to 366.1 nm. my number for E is 365.40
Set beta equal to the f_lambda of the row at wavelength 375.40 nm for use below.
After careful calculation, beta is 17.21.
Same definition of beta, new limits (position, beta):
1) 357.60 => 17.85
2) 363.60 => 18.13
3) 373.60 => 17.39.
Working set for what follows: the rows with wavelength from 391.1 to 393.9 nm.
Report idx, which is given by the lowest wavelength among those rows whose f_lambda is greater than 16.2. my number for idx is 391.20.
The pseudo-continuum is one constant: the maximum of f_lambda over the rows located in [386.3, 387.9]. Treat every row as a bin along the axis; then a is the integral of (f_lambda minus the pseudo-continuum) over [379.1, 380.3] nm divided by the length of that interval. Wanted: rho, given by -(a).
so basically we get 4.2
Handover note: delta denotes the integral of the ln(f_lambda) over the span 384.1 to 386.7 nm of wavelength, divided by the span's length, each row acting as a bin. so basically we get 2.85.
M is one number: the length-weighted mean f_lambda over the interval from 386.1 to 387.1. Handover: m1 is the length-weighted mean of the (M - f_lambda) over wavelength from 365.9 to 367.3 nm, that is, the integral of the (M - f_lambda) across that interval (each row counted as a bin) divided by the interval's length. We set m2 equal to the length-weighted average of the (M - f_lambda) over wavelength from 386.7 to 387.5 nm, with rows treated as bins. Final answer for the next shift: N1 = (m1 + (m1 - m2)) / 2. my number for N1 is -0.5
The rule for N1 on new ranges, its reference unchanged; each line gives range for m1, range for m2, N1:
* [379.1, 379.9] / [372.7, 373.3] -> 4.0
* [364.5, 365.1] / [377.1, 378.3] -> -1.3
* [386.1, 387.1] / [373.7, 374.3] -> -0.3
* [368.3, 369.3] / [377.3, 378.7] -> 0.3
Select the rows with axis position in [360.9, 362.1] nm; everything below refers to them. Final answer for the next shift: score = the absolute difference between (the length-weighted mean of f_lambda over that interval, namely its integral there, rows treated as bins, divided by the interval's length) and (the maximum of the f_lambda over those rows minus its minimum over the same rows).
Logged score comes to 15.4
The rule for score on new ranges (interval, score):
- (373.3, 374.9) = 12.9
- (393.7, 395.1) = 12.6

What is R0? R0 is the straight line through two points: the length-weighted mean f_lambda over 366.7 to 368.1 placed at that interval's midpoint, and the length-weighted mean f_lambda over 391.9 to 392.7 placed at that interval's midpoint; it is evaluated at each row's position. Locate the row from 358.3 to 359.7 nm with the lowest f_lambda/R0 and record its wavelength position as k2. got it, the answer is 359.60 nm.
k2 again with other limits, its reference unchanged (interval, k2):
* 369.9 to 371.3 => 370.80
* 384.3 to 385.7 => 384.40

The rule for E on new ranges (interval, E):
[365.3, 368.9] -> 365.40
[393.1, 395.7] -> 395.60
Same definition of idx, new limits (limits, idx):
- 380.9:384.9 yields 381.20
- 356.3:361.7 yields 356.40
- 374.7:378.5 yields 374.80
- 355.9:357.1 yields 356.00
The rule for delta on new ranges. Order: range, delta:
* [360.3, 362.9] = 2.93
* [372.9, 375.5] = 2.88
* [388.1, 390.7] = 2.86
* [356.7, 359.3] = 2.95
